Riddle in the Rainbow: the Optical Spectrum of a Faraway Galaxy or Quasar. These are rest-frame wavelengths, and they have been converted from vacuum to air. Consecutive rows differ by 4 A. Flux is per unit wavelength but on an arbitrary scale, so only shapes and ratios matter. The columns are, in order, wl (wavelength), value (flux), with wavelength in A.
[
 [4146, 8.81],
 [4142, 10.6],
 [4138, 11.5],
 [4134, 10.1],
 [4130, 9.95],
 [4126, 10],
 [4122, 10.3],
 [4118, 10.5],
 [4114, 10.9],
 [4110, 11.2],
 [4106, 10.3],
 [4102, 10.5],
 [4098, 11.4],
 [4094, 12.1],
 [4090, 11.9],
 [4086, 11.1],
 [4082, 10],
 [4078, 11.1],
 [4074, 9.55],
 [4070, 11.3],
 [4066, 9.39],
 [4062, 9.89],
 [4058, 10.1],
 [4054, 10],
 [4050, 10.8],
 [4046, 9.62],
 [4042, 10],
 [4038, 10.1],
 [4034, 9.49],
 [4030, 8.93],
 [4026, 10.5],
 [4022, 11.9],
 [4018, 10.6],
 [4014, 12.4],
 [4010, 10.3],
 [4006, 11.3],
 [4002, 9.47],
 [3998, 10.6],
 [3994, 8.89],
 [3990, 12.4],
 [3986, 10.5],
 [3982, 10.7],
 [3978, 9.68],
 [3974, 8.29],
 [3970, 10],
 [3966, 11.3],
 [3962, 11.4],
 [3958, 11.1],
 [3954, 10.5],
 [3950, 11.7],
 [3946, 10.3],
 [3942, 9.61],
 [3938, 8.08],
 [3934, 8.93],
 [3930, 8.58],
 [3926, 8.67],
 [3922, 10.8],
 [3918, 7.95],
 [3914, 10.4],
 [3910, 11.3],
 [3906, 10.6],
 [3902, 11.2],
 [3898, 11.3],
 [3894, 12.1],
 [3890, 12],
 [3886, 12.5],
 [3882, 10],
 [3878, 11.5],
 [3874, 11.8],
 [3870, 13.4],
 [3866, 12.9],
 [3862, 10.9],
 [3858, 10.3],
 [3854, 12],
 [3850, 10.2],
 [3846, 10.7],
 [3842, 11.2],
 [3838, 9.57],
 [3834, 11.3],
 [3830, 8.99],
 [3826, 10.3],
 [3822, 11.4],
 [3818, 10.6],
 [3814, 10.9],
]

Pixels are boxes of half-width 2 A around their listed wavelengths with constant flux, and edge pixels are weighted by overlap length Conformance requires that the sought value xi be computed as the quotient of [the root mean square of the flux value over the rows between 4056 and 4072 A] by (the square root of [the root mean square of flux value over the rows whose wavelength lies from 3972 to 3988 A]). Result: 3.25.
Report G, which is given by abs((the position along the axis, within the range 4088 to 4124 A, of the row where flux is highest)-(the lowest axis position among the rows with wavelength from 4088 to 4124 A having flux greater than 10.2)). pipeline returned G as 4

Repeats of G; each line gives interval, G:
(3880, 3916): 0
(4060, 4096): 24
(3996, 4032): 16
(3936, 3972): 4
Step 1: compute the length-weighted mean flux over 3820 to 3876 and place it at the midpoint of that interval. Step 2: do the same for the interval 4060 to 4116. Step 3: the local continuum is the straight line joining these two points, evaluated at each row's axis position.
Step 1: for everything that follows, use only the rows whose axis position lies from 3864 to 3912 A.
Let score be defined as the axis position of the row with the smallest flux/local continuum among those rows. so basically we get 3882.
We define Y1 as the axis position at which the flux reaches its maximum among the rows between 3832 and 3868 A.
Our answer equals 3866 A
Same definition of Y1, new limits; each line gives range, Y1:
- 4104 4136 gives 4110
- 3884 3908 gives 3886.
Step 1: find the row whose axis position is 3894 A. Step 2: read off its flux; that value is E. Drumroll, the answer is 12.1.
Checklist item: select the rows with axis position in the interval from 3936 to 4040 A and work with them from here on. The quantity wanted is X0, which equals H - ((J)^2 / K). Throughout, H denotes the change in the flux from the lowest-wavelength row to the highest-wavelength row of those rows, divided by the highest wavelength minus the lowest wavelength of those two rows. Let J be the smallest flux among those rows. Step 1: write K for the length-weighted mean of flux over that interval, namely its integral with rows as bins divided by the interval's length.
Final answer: -6.3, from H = 0.02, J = 8.08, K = 10.39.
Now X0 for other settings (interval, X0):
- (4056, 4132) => -8.3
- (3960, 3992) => -6.5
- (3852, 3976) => -5.9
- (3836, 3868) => -8.2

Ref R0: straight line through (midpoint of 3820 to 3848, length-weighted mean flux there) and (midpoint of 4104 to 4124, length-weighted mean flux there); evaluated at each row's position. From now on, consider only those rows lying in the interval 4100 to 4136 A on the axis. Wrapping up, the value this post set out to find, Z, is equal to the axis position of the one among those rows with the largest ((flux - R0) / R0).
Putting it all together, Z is 4110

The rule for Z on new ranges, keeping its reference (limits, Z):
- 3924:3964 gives 3950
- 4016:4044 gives 4022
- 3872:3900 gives 3886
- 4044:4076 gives 4070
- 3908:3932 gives 3910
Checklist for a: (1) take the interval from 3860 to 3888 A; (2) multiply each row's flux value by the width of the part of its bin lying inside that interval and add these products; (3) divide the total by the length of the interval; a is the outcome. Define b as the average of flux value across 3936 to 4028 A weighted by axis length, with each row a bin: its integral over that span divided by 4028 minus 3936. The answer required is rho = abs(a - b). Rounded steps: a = 11.86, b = 10.5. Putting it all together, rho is 1.36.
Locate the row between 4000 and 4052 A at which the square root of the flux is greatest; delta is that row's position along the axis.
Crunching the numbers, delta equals 4014 A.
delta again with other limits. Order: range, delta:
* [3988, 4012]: 3990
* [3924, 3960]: 3950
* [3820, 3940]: 3870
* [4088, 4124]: 4094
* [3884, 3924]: 3886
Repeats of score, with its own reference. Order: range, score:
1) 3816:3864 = 3830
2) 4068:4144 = 4074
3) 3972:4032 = 3974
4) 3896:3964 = 3918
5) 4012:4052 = 4030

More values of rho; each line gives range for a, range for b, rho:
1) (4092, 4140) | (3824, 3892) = 0.42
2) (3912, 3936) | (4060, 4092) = 1.31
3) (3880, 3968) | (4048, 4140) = 0.13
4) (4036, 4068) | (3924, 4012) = 0.12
